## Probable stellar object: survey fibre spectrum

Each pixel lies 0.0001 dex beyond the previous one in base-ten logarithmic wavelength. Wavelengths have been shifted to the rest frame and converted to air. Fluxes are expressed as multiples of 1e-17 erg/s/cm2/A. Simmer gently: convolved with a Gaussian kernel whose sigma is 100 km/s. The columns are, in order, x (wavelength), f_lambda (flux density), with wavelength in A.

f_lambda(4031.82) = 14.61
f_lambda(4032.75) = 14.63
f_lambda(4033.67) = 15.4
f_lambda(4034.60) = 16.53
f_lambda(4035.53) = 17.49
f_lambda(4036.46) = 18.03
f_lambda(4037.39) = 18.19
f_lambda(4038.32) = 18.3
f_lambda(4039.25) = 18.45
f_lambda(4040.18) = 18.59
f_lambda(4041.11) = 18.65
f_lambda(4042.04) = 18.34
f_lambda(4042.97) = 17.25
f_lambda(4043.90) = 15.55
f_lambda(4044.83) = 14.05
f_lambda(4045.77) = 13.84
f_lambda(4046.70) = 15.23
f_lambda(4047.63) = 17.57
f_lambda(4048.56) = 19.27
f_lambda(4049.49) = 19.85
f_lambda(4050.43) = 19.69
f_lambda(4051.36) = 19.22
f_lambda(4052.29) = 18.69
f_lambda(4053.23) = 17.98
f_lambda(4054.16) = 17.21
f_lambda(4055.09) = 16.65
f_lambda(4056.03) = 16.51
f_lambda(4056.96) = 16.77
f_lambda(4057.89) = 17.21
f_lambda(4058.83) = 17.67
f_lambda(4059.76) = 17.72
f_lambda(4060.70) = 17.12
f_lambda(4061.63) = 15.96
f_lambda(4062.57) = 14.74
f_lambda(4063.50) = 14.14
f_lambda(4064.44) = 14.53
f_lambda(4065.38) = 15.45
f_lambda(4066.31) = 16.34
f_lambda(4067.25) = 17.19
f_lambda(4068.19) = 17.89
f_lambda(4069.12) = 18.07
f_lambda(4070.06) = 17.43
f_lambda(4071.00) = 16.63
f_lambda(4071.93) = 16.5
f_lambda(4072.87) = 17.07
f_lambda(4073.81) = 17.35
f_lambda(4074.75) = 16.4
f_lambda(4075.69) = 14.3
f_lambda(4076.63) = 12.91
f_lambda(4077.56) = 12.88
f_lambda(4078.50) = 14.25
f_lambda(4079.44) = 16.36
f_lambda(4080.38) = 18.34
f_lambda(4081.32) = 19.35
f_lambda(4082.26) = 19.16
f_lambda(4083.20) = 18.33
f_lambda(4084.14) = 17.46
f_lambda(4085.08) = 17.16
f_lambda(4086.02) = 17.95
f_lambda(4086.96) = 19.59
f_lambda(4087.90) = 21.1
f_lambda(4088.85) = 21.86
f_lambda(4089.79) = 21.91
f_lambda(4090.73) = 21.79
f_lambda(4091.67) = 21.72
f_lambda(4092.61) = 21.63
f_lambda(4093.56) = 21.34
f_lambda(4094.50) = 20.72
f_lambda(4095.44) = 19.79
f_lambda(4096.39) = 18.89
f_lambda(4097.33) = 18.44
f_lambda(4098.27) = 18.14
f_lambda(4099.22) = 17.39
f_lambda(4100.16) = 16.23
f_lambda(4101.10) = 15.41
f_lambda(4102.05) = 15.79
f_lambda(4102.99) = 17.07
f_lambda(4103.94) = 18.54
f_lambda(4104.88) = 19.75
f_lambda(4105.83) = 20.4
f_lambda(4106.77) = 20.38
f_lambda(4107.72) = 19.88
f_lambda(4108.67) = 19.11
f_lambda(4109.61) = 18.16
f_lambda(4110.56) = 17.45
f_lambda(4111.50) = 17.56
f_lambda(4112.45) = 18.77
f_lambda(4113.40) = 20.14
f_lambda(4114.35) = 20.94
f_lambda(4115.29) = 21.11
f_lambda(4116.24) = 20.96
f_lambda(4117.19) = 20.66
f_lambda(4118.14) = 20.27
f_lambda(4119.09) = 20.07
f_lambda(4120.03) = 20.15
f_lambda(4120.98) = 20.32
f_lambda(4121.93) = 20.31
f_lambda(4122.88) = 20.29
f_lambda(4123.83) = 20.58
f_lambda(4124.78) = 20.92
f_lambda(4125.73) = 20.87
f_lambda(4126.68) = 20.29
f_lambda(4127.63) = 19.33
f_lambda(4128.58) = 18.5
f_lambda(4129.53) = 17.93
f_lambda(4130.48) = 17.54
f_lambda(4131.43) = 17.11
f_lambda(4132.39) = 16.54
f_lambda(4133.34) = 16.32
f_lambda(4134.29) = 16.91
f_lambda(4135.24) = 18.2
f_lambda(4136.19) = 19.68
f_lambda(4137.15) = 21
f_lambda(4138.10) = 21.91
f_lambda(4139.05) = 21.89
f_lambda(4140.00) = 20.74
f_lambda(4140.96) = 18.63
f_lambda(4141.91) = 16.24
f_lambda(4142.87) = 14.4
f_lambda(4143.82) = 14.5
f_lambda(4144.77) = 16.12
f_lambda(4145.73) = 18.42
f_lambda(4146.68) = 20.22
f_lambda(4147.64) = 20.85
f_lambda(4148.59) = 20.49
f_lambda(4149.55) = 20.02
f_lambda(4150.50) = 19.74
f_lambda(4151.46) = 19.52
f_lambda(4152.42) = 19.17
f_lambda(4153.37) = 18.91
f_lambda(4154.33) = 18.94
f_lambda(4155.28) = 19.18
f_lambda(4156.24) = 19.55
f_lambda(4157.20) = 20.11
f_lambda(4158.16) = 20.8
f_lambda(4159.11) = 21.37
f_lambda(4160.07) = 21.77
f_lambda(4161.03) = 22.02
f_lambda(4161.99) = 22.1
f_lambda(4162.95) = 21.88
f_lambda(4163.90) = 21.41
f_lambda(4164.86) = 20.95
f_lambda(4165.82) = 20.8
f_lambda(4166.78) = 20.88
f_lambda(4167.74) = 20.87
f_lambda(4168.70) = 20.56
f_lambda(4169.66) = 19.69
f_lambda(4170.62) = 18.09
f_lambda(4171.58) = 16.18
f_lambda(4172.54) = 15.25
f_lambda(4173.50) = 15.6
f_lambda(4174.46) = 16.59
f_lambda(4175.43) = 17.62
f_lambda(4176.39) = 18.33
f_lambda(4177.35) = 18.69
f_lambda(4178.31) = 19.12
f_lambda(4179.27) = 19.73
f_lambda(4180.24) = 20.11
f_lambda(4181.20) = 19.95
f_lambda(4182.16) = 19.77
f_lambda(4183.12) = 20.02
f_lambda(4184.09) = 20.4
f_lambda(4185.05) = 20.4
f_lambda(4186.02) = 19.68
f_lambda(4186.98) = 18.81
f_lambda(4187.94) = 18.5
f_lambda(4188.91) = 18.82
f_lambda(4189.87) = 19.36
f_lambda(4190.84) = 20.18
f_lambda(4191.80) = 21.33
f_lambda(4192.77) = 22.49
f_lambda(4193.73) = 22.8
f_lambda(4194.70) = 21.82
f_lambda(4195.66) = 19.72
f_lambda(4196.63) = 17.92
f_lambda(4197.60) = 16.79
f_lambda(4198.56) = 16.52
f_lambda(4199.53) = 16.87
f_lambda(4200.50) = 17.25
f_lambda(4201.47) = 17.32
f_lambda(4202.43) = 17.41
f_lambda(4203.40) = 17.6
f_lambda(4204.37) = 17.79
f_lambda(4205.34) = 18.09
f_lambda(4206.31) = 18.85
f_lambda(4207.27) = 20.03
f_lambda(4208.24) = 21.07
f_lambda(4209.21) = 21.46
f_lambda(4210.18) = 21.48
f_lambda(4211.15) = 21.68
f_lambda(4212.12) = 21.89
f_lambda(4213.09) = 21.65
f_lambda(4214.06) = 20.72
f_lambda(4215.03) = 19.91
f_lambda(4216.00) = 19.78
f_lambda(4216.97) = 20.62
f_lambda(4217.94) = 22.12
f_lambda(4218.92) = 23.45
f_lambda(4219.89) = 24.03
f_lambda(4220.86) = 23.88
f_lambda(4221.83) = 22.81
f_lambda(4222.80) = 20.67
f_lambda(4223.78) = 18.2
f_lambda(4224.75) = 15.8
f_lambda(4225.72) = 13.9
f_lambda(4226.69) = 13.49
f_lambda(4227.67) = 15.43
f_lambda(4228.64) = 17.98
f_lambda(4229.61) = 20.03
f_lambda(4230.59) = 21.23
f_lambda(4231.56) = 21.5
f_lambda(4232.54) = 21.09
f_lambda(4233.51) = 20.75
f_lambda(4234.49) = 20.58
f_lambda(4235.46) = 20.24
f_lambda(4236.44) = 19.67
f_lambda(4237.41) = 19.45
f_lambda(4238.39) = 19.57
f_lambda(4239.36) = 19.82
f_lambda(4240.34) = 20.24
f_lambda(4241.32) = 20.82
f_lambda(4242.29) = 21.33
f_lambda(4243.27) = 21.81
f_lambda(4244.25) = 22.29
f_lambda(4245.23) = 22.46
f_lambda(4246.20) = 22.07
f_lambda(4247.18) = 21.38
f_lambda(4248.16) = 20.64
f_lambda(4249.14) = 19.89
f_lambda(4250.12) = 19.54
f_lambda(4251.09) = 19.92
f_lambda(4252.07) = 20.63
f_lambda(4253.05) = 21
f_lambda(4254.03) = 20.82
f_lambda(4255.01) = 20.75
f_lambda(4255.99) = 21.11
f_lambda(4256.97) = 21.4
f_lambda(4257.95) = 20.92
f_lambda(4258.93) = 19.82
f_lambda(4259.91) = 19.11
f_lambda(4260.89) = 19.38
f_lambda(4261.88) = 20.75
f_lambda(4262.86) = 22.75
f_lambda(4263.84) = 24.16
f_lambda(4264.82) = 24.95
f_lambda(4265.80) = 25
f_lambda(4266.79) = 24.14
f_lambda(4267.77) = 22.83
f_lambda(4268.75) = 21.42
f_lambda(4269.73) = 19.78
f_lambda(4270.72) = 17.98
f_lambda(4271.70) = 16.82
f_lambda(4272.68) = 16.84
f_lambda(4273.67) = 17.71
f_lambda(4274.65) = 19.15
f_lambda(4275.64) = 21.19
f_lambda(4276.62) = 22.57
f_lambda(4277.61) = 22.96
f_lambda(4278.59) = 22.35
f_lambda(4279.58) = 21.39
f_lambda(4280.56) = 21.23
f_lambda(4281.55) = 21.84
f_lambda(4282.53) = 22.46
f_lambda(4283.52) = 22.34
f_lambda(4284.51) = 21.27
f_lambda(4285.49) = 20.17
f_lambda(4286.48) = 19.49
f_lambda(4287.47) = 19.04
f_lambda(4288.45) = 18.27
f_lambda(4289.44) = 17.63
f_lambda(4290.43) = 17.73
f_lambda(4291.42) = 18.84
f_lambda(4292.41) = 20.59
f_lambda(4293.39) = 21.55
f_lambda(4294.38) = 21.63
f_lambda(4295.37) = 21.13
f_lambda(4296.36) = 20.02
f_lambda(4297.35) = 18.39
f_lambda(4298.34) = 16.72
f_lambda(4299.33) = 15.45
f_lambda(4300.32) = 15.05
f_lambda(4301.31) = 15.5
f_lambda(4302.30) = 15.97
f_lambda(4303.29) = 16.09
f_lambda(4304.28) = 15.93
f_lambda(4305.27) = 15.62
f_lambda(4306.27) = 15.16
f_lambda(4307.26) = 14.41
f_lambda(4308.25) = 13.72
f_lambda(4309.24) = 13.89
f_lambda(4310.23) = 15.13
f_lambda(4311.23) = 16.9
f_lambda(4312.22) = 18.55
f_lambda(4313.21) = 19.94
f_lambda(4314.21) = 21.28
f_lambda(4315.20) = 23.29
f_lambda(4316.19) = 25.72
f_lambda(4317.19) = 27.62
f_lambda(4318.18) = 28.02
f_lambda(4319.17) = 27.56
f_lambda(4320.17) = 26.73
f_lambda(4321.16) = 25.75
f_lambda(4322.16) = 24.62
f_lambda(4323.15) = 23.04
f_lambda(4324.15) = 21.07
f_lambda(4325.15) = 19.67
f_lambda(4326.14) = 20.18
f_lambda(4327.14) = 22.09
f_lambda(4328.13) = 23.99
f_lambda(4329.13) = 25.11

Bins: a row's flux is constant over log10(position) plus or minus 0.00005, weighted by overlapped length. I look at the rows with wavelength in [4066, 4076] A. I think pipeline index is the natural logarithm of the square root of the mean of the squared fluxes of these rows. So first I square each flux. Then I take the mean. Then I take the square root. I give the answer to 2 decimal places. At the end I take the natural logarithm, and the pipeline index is 2.83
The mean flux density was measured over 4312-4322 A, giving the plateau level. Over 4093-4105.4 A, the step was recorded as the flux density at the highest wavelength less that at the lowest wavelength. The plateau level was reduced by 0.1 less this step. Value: 23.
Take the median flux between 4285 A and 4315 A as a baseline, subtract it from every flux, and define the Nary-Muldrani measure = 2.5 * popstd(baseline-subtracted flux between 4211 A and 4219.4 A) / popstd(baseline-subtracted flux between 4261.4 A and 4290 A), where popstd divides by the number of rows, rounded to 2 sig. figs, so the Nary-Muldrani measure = 1.2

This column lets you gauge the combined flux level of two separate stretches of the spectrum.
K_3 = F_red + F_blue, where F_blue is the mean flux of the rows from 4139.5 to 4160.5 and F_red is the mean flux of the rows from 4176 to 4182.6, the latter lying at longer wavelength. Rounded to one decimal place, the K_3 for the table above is 38.5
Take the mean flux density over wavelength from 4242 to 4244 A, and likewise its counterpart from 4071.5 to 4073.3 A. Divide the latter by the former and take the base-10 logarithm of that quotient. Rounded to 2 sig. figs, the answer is -0.11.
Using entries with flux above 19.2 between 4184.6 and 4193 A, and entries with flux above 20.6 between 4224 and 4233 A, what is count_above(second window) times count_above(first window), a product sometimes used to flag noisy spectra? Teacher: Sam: 18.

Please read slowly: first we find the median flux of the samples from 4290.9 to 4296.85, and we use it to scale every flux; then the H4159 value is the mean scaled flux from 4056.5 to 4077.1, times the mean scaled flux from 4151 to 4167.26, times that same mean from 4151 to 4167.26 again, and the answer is 0.76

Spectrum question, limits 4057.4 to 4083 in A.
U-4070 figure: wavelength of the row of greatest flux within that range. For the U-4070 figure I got 4081.32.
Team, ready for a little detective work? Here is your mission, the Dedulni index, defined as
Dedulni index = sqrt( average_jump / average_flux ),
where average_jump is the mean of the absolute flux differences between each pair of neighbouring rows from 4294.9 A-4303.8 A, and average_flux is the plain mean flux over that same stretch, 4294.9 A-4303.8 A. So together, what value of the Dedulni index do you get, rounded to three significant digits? 0.228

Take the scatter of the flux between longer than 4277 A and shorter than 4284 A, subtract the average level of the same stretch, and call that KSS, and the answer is -21.5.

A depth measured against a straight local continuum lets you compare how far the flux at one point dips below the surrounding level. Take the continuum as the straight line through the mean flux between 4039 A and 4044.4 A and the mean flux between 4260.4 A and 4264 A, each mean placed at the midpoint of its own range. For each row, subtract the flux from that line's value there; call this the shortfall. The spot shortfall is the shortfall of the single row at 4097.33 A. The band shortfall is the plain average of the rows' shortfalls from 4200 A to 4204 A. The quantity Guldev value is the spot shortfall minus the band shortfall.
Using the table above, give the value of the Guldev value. -3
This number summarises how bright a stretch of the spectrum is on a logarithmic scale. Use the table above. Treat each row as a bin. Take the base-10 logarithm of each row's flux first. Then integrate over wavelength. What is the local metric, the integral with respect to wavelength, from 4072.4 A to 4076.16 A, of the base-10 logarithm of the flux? 4.54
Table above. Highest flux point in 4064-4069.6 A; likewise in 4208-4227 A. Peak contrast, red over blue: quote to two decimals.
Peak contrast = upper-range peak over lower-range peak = 1.33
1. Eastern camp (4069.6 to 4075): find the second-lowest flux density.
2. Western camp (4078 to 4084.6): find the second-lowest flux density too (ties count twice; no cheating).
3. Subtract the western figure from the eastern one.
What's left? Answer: 0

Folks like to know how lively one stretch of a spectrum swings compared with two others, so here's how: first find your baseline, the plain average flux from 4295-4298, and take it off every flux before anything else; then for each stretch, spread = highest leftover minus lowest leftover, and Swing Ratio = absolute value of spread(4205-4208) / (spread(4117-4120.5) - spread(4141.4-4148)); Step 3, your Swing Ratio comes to 0.33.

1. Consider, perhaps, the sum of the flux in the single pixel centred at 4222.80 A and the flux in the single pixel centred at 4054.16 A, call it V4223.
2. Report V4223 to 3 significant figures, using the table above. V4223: 37.9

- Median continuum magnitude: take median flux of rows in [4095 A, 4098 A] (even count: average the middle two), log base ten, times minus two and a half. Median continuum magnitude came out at -3.19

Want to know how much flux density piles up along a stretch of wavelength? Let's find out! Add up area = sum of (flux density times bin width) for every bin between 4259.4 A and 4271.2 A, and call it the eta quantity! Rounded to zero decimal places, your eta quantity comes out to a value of 258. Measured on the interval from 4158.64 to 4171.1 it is 261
